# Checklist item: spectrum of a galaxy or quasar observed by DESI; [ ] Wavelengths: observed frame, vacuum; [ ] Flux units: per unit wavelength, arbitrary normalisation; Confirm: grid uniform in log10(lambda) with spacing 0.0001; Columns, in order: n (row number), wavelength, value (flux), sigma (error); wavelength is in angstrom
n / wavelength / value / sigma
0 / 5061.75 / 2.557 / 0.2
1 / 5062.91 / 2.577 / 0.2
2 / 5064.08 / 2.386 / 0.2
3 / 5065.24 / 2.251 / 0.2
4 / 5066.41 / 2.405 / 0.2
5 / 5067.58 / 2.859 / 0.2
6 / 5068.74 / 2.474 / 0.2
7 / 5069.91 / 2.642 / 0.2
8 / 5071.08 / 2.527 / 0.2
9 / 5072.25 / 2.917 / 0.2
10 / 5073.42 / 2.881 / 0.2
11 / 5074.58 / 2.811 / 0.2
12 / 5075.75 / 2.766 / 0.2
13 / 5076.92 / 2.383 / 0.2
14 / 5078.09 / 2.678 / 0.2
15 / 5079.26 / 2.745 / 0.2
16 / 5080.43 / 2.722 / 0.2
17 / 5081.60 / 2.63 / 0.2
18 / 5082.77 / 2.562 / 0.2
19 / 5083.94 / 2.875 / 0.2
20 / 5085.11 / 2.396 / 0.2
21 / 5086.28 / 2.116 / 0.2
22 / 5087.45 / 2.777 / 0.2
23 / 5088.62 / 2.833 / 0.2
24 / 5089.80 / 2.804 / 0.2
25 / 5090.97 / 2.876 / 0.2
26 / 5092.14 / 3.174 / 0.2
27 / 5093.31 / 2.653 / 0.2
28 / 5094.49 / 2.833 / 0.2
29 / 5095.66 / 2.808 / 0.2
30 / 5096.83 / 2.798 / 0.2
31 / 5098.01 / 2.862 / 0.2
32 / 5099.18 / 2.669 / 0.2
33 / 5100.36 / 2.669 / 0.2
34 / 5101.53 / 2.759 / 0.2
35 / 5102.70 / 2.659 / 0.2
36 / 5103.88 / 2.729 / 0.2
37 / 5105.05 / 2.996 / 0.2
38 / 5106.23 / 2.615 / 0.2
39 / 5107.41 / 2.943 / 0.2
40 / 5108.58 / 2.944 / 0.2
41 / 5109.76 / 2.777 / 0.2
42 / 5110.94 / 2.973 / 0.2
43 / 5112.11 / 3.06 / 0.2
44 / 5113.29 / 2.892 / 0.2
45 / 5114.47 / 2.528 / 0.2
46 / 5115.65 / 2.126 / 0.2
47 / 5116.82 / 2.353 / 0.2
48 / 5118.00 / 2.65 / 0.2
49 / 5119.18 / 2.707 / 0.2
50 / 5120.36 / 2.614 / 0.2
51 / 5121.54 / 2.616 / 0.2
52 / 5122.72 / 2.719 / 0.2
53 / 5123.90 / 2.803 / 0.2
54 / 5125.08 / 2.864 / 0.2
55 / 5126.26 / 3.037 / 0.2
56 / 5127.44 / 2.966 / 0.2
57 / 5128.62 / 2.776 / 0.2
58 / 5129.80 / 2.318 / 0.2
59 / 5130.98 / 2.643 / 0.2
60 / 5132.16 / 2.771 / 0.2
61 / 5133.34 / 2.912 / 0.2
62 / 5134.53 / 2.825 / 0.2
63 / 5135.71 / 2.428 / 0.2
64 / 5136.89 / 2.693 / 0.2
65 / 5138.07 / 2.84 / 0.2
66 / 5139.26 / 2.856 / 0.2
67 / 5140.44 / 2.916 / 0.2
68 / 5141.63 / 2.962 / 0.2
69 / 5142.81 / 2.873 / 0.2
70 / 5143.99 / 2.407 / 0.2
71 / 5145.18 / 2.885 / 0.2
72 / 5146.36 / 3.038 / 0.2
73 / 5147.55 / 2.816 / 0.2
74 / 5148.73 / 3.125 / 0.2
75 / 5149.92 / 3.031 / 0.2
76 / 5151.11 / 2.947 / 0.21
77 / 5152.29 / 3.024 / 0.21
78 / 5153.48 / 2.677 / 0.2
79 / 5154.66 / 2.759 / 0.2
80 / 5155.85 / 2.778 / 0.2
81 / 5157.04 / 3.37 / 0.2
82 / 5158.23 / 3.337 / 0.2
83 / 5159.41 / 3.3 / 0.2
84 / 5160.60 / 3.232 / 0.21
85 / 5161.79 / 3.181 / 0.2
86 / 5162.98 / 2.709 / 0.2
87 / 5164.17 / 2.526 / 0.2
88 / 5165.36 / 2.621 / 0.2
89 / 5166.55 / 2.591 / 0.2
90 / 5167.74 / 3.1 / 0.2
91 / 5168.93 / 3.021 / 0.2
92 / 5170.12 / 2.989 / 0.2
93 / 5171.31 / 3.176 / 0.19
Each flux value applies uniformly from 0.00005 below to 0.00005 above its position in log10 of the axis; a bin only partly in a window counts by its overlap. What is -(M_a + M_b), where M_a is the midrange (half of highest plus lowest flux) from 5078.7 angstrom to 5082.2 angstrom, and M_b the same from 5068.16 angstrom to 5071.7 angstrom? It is -5.25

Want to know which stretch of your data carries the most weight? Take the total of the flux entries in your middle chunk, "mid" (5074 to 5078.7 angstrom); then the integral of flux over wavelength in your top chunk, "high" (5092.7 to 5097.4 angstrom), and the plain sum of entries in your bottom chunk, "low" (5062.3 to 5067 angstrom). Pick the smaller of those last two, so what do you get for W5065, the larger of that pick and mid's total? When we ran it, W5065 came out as 10.64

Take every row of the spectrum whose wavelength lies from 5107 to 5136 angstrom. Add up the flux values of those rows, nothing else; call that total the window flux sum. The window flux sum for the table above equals 68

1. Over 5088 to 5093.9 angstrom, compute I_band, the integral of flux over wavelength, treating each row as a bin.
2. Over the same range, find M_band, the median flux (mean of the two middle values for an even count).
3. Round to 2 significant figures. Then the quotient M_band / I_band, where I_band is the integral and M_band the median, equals 0.17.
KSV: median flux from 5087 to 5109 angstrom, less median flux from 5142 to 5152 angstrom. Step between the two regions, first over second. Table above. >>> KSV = -0.11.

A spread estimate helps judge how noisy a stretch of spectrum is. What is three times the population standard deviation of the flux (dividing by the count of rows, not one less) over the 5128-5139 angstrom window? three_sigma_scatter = 0.560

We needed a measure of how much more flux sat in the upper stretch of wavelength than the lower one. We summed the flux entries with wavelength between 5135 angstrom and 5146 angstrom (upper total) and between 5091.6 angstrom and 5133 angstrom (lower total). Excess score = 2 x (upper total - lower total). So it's -143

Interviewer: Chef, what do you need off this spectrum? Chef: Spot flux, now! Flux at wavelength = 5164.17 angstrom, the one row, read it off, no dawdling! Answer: 2.526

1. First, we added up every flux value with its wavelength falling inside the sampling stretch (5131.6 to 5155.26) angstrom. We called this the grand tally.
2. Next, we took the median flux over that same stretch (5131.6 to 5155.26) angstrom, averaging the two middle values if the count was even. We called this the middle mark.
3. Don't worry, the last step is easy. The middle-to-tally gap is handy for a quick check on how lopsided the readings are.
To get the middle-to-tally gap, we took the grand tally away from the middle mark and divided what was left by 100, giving -0.539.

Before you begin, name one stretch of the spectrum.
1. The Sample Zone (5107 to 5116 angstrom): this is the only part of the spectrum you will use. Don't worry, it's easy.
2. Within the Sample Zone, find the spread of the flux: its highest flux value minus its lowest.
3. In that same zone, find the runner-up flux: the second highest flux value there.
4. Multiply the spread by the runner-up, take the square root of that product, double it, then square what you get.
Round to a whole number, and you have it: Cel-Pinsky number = 11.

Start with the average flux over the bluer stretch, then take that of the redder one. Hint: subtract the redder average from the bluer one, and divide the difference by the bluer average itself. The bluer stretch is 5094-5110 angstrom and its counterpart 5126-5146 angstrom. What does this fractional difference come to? 0.01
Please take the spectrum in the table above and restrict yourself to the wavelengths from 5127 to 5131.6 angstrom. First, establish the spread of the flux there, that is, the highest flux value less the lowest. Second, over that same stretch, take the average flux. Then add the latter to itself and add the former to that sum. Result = 6.0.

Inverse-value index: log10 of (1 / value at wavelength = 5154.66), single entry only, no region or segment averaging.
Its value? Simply -0.44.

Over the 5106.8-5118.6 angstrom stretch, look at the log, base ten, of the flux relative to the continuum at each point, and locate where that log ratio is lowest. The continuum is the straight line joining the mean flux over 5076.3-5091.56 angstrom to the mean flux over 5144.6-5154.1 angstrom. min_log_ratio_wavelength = 5115.65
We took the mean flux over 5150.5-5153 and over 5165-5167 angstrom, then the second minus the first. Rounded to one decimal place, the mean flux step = -0.4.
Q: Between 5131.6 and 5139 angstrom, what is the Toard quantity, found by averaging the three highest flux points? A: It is 2.86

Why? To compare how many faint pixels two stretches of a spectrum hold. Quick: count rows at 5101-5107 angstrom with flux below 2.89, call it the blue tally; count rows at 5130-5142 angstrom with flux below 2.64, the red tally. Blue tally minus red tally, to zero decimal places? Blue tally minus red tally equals 3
